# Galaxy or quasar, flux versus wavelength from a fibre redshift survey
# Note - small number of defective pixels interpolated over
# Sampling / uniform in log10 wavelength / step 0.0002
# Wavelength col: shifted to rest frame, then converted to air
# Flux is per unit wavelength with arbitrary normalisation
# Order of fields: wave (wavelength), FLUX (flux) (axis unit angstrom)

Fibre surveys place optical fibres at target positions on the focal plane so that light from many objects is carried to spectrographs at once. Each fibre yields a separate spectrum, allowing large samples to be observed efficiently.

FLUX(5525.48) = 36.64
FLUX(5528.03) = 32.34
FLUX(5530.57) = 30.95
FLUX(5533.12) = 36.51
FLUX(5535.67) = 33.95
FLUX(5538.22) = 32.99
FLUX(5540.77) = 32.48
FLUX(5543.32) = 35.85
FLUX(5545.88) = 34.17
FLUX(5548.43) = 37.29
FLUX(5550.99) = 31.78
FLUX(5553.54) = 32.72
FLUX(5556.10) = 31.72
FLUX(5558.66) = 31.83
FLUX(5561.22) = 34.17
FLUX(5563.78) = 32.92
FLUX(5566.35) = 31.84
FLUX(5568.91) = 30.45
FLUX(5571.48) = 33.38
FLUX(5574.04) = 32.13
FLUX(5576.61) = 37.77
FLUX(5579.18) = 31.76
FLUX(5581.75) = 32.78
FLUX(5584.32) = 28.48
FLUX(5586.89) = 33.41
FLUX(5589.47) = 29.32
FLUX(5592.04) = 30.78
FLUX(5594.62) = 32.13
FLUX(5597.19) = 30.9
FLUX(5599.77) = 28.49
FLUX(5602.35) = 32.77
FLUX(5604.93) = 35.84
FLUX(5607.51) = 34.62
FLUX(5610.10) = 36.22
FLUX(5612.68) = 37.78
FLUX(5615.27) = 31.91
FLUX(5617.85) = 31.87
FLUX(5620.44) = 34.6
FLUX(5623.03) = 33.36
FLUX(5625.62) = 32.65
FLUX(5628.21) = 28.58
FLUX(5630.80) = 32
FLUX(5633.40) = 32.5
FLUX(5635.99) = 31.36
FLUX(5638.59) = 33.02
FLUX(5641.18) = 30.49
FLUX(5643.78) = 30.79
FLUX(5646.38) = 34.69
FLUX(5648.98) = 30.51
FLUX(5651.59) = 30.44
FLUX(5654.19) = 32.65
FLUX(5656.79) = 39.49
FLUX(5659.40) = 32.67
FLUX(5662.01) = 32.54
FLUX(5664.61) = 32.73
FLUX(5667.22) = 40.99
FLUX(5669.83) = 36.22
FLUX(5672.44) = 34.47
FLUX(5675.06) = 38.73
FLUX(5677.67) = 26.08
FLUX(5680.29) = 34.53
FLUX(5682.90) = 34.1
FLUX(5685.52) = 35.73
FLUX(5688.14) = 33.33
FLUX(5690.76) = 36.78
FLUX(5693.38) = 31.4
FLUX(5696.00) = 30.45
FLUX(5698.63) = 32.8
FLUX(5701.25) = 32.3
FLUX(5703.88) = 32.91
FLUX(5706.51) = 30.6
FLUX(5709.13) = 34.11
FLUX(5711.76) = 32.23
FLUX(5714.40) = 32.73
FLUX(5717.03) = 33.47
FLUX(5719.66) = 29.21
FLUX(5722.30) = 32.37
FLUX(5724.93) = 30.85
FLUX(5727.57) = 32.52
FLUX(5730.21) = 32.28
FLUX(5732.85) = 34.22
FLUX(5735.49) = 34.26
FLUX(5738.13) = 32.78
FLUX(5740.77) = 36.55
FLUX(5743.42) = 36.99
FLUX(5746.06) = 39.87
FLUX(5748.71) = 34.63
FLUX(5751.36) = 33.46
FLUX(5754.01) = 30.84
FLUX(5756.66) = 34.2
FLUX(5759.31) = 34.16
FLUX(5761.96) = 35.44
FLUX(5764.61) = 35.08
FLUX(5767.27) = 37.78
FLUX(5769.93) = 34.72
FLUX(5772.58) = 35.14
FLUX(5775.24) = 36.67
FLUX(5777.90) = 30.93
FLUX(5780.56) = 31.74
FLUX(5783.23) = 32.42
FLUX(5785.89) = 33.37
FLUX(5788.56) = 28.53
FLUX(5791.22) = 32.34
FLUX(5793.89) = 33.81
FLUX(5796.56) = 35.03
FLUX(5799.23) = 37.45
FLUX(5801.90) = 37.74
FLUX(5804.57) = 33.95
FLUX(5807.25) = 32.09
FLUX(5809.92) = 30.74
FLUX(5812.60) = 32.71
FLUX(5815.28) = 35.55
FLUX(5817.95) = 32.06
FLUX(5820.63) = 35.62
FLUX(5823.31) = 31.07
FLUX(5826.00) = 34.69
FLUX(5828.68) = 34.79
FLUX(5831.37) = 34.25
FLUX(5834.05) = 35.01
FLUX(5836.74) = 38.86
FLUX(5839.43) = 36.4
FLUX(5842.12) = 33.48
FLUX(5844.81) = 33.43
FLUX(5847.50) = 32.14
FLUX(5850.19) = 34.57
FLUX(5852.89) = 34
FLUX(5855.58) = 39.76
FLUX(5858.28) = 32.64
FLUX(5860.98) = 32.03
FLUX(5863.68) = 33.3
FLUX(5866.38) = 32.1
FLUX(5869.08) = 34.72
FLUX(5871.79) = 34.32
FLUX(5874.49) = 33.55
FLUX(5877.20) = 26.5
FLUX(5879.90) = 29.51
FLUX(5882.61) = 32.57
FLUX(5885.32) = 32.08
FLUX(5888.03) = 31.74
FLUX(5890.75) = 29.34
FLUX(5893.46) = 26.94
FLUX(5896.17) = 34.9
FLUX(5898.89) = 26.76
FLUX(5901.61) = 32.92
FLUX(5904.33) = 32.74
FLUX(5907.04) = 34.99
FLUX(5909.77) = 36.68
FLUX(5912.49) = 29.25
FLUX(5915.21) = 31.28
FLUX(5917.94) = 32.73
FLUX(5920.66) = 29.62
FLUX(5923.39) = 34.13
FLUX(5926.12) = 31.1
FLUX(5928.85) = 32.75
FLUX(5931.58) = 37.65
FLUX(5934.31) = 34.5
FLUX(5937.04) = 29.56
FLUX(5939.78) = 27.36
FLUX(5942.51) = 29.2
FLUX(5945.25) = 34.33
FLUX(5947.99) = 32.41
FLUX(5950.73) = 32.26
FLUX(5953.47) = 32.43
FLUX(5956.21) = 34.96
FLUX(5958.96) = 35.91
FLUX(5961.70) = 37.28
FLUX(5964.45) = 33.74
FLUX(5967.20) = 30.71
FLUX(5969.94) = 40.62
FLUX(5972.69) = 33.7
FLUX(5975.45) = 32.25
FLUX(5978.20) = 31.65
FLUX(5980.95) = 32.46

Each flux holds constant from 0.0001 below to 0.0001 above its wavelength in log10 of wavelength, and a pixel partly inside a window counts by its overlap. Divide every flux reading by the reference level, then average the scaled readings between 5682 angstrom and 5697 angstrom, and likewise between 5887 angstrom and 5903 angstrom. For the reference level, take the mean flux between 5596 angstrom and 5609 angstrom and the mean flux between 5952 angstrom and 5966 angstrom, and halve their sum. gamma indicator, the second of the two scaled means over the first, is 0.90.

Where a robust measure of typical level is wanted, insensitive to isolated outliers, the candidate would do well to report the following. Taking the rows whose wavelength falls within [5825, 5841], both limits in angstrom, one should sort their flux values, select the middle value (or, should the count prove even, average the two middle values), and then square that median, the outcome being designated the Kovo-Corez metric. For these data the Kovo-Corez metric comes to 1218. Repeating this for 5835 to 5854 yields 1156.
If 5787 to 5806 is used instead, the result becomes 1153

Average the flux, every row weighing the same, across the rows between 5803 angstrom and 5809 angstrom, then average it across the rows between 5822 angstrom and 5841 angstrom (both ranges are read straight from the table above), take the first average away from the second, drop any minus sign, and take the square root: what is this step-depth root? 1.4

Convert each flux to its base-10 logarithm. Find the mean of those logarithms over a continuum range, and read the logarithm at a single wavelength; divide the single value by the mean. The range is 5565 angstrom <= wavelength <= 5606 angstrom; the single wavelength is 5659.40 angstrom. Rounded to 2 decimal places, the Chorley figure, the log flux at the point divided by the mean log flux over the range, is 1.01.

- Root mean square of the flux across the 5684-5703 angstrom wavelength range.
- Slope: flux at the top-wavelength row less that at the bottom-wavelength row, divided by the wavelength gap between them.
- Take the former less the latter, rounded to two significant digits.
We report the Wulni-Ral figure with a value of 34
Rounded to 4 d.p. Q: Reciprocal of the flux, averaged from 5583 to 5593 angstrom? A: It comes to 0.0329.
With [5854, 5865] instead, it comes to 0.0293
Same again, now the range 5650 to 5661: 0.0299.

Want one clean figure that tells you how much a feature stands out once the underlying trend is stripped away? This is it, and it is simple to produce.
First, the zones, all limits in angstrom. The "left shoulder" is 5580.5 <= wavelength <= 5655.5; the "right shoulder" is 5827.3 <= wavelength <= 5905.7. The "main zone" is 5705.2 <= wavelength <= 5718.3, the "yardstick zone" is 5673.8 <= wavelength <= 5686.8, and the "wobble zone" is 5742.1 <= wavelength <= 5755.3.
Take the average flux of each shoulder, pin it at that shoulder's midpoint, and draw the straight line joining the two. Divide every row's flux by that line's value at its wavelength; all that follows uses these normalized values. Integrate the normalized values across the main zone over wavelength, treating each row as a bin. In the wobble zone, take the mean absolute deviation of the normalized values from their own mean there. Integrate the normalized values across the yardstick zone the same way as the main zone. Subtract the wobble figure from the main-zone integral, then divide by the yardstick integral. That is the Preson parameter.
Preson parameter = 0.96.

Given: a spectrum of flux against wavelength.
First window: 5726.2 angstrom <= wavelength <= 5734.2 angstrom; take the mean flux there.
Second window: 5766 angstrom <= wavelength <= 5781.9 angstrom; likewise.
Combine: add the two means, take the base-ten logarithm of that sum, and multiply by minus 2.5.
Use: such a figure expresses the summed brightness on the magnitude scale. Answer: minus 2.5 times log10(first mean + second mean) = -4.57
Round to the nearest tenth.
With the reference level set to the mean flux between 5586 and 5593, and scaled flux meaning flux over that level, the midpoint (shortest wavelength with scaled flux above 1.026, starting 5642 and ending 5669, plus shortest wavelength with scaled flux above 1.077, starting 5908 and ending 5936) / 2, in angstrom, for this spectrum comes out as 5778.1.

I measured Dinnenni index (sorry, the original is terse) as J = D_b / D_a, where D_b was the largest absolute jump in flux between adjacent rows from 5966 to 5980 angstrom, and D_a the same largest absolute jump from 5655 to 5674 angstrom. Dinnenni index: 1.2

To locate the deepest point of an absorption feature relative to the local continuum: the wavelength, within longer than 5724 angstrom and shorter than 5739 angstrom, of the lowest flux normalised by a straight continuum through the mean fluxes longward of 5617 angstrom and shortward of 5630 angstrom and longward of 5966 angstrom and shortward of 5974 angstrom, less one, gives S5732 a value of 5724.93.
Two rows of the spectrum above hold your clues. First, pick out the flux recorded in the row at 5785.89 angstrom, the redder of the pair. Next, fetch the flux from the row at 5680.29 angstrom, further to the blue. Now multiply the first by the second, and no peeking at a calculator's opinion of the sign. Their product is 1152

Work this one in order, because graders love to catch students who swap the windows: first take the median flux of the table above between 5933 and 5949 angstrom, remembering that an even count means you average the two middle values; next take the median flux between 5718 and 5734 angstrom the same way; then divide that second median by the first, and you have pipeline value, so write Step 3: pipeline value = 1.04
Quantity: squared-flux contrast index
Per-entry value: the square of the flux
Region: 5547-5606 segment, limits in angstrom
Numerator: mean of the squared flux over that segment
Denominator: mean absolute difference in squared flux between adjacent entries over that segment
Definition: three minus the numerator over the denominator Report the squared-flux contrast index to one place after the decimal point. -3.2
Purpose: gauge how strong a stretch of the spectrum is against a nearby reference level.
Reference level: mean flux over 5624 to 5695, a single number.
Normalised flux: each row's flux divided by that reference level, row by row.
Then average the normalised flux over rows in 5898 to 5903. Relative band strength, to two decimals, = 0.90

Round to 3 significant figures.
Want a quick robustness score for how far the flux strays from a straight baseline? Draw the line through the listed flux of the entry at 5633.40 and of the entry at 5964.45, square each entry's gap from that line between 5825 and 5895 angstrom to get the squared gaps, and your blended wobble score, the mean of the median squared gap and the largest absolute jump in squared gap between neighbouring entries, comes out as 24.8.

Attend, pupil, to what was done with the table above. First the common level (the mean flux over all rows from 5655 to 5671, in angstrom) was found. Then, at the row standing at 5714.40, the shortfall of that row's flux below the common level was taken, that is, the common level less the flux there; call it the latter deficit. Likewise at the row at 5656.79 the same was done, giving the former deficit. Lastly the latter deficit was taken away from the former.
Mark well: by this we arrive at -7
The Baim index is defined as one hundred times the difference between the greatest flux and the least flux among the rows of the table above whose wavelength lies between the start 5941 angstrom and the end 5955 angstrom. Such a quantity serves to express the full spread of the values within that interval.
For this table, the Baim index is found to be 513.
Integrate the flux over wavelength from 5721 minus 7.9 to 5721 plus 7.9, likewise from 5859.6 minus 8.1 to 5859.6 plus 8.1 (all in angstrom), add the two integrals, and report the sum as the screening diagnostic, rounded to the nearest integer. 1054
